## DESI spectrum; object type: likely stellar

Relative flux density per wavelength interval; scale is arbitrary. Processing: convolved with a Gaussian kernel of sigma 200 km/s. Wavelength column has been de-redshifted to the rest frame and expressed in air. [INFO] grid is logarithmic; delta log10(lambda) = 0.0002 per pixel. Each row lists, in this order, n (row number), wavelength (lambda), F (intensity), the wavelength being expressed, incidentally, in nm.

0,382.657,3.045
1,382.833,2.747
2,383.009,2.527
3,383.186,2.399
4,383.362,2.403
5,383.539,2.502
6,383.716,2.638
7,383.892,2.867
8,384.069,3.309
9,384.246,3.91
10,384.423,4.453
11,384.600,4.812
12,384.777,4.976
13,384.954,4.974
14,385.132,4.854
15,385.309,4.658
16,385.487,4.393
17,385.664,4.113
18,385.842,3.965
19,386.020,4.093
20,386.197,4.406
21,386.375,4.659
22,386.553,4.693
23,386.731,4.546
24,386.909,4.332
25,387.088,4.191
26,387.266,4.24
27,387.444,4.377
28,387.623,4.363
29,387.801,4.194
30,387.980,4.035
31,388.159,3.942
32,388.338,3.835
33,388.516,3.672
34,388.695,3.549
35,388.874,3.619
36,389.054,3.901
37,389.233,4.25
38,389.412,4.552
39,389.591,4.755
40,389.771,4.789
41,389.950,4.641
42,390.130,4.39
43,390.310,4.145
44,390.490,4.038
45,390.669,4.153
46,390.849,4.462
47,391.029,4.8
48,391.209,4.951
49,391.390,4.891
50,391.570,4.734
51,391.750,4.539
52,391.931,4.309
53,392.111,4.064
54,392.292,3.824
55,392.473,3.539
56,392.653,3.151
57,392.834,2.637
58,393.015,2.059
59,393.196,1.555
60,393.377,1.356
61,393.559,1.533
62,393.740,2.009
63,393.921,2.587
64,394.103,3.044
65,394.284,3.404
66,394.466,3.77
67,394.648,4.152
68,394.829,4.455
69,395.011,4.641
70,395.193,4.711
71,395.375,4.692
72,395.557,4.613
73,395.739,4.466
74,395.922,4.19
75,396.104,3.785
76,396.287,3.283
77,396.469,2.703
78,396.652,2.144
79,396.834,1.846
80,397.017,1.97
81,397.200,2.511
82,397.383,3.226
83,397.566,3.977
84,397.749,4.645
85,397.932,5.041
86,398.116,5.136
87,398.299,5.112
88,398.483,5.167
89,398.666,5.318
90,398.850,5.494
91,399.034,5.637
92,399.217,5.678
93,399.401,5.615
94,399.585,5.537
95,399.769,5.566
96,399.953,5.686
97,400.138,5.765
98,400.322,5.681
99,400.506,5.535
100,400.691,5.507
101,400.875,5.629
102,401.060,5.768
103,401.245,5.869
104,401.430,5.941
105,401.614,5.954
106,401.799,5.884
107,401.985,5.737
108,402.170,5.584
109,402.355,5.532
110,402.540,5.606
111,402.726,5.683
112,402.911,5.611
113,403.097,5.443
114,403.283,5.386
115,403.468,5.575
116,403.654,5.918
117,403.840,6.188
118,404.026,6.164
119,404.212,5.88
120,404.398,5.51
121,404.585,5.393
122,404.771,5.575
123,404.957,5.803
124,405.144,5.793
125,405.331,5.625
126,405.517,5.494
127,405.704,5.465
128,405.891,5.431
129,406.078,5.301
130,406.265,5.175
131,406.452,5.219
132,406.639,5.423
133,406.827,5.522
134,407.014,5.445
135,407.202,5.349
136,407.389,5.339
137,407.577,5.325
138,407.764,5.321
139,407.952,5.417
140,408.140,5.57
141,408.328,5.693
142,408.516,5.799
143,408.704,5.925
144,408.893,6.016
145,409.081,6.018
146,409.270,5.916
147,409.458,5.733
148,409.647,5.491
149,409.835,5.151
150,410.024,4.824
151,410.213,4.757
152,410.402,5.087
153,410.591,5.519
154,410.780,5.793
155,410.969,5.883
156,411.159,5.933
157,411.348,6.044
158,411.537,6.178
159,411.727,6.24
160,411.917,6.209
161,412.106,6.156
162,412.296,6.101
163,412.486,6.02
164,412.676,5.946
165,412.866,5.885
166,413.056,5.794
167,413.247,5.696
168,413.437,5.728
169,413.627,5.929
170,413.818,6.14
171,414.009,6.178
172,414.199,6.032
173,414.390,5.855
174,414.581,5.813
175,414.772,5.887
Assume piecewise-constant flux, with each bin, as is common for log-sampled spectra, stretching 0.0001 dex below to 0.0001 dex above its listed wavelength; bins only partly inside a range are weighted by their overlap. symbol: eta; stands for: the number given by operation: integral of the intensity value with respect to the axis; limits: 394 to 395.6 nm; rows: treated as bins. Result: 6.6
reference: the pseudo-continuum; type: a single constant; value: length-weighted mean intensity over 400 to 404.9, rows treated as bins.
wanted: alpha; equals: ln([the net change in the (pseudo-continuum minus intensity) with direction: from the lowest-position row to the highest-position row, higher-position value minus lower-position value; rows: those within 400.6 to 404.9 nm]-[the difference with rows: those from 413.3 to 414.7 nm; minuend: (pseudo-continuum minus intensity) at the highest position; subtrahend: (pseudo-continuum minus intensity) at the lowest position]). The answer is -4.1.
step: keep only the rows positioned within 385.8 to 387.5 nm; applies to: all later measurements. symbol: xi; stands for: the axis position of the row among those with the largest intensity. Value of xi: 386.553 nm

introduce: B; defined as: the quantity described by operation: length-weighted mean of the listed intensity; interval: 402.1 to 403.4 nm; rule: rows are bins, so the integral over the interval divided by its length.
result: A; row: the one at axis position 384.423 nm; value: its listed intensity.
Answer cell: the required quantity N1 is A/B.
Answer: 0.80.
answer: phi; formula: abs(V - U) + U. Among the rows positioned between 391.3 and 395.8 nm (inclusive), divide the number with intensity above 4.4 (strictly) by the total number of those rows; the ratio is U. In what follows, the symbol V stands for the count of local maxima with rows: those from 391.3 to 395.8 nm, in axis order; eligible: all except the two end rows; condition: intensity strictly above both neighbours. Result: 1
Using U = 0.4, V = 1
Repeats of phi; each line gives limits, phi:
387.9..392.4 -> 2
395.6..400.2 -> 2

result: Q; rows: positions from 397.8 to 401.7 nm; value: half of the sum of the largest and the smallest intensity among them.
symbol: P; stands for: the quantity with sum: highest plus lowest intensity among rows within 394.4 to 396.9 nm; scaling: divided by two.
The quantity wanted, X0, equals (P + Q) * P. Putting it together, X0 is 29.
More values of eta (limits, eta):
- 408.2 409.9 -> 9.8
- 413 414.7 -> 10.0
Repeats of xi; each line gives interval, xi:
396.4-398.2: 398.116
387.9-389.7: 389.591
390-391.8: 391.209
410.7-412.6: 411.727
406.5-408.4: 408.328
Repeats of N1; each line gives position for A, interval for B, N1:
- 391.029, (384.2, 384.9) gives 1.04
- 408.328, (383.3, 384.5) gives 1.80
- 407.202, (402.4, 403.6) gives 0.96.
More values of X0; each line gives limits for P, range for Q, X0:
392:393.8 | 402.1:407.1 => 23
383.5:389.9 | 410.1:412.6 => 35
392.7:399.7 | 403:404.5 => 33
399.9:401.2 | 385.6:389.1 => 55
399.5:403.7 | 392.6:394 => 45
